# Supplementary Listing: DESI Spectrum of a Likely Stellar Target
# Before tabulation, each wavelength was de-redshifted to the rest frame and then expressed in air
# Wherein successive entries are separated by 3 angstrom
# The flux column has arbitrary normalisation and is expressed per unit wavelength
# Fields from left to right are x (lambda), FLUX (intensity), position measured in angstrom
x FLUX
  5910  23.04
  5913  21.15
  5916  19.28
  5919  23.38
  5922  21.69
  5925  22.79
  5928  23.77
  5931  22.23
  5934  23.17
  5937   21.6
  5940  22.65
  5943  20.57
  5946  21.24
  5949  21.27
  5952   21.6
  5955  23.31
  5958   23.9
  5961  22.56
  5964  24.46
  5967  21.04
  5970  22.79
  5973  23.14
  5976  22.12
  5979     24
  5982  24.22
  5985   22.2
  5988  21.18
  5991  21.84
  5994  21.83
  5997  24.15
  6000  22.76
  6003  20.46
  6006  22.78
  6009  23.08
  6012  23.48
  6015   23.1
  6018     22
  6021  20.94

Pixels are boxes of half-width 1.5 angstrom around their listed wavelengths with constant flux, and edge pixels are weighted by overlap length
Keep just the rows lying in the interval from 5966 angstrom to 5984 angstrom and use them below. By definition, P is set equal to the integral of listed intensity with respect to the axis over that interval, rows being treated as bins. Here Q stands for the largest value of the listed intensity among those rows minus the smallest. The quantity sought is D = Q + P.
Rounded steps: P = 413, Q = 3.2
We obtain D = 416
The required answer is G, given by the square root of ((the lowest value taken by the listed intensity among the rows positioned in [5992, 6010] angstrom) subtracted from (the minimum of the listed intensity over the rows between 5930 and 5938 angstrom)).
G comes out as 1.1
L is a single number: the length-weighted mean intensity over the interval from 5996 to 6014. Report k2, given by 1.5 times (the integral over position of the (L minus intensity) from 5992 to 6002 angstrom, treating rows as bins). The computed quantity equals 0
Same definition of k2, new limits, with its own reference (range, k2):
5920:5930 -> 0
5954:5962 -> -6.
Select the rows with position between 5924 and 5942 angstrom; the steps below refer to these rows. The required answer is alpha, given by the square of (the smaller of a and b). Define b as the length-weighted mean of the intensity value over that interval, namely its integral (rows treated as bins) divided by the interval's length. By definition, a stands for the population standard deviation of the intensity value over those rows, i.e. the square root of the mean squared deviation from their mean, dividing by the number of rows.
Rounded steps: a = 0.7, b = 22.64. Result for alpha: 0.47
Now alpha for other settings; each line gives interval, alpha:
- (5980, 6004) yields 1.55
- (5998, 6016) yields 0.98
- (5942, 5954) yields 0.14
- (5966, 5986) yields 1.07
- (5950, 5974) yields 1.11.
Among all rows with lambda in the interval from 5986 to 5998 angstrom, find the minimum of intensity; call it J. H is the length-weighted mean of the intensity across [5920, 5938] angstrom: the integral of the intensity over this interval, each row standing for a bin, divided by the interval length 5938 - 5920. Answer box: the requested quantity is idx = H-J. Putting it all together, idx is 1.4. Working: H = 22.59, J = 21.18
